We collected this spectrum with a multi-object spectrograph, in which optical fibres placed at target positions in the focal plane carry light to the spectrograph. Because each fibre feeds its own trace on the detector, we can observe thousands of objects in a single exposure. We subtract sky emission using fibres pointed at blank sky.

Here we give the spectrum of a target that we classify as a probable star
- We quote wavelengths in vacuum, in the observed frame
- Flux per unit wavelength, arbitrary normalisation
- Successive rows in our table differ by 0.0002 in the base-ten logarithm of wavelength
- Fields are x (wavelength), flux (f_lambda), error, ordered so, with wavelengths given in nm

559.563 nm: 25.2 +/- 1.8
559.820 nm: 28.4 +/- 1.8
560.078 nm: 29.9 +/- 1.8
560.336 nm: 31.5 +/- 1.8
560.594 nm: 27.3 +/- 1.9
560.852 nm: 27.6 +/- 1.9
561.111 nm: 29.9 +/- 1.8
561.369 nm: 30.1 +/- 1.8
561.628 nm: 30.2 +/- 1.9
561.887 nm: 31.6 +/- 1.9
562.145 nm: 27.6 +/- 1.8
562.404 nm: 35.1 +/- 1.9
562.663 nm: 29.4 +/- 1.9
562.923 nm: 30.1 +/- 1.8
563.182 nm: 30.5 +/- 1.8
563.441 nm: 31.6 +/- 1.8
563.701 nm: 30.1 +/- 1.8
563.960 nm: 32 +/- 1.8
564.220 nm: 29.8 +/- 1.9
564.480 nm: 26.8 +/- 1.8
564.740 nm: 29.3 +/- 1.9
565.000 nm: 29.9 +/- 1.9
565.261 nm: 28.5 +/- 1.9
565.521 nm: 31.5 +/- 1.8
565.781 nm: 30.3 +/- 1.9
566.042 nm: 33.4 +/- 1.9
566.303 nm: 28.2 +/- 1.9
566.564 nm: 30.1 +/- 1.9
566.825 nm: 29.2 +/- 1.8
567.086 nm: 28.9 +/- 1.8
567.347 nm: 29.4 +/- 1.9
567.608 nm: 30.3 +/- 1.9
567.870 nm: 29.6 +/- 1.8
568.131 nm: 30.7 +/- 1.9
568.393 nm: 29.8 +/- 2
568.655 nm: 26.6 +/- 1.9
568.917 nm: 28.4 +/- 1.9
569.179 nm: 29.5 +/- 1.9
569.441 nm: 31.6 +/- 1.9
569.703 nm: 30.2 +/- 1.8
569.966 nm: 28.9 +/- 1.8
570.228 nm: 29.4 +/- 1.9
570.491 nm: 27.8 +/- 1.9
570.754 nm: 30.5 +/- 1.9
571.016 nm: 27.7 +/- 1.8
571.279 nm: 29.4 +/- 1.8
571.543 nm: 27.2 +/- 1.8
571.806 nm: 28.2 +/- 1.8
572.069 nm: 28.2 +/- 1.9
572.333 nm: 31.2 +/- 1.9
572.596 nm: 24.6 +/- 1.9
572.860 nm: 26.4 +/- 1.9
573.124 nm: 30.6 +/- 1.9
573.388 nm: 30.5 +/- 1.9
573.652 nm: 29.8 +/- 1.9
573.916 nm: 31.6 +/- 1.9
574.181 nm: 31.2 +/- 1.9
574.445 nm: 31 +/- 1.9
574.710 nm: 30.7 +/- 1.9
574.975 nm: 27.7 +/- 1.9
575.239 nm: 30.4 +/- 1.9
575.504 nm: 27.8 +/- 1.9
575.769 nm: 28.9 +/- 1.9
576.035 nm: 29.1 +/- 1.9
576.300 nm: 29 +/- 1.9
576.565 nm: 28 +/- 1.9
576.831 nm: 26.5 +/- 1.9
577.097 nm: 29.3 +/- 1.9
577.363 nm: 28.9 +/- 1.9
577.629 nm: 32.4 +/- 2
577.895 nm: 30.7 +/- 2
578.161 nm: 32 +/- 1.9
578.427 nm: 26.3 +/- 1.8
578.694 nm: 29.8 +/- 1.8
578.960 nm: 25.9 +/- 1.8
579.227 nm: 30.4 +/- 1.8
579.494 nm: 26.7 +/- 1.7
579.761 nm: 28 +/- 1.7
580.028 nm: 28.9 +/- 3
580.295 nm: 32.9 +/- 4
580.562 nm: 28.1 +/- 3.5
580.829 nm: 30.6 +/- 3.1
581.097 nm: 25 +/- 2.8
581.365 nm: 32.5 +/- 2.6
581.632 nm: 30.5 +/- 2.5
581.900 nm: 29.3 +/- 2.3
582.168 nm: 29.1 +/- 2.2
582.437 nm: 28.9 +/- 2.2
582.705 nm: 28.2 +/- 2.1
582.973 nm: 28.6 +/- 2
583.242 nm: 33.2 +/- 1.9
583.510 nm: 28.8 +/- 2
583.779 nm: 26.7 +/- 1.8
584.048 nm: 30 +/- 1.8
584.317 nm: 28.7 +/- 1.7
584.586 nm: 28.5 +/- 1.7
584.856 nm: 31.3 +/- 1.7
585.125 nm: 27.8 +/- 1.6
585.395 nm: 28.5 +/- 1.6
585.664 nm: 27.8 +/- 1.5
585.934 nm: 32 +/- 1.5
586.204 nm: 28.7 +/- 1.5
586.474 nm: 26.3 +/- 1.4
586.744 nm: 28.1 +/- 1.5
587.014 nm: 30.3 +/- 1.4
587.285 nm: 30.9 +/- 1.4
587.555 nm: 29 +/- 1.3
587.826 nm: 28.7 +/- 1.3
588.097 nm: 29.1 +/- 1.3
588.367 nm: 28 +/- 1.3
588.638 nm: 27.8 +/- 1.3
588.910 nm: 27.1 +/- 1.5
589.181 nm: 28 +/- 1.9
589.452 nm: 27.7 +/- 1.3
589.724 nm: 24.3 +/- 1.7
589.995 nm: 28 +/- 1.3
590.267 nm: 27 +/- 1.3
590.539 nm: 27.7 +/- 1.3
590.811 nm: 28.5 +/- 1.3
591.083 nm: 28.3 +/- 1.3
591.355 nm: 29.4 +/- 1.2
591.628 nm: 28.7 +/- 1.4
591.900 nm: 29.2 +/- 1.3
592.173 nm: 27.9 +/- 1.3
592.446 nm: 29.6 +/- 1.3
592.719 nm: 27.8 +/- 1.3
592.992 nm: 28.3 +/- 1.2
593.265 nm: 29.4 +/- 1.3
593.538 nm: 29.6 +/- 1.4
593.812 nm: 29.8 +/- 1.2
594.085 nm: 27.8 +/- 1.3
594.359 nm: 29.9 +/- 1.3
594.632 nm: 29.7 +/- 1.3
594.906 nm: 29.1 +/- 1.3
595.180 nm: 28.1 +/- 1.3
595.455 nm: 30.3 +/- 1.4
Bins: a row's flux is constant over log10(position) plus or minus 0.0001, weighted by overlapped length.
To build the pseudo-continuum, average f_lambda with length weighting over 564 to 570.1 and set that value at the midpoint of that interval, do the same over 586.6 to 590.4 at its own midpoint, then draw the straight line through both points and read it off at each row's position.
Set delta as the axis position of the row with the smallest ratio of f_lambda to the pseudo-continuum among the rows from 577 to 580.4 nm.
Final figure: 578.960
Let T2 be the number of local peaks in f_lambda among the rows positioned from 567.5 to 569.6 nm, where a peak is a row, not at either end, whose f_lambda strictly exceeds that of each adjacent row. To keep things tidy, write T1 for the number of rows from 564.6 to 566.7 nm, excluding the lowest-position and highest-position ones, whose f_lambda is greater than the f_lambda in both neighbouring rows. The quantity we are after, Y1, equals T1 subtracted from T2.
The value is -2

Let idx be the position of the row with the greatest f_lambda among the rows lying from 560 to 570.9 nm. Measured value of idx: 562.404 nm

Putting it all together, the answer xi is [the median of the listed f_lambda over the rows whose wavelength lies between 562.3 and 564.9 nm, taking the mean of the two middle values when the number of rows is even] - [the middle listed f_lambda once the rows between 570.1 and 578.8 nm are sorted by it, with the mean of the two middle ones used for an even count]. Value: 0.8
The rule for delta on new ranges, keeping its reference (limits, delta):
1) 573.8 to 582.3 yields 581.097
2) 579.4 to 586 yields 581.097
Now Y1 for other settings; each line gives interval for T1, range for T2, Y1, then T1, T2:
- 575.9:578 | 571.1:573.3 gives -1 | 2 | 1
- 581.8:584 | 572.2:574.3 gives 1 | 1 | 2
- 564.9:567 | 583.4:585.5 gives -1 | 3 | 2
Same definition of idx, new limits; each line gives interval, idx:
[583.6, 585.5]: 584.856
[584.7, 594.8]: 585.934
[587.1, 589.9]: 587.285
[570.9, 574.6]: 573.916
